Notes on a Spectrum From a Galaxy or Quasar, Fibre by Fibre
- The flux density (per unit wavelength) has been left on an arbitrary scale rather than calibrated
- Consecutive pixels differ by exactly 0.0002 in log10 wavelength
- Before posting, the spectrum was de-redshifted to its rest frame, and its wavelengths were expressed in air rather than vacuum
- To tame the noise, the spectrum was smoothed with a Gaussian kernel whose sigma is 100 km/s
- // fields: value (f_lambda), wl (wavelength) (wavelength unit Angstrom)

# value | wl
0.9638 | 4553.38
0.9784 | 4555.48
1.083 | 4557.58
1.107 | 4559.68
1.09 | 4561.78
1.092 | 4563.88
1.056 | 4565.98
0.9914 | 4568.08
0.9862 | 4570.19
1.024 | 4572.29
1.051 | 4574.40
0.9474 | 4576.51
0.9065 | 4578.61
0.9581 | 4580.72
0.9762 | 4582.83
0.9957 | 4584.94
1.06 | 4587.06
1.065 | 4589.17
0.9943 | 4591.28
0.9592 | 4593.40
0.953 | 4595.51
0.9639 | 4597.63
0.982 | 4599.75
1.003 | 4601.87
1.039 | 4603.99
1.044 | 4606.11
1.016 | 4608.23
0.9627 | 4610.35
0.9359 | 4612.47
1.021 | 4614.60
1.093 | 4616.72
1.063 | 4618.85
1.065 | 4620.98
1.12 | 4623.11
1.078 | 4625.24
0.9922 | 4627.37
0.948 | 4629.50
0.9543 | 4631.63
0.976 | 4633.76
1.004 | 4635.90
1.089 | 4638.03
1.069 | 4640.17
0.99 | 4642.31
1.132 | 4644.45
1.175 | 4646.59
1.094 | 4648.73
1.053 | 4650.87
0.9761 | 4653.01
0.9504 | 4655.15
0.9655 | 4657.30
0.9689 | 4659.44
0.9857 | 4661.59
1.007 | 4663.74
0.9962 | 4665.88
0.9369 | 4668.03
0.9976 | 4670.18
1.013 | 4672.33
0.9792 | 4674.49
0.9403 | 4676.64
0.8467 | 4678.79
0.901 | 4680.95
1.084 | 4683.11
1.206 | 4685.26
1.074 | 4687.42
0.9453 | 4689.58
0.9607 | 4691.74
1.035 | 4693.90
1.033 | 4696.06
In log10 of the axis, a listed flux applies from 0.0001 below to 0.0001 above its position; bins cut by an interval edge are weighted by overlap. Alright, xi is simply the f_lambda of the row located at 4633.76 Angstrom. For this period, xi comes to 0.976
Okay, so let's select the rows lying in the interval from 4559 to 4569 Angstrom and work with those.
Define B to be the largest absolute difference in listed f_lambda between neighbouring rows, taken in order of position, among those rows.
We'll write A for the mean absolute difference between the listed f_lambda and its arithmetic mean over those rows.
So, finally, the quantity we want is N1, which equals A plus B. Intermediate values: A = 0.035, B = 0.065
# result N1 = 0.099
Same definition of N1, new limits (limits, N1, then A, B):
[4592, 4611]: 0.084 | 0.030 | 0.053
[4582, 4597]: 0.106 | 0.035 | 0.071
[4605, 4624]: 0.131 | 0.046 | 0.085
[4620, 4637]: 0.139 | 0.053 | 0.086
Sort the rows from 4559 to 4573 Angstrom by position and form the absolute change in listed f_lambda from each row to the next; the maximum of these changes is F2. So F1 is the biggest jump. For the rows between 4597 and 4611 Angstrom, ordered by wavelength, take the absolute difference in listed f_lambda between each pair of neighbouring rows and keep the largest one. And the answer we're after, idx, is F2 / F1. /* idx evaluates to 1.2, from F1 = 0.053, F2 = 0.065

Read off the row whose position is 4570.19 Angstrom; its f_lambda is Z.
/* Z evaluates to 0.9862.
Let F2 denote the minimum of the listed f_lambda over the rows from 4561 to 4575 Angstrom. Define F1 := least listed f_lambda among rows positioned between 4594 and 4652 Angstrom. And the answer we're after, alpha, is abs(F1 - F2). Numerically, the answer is 0.050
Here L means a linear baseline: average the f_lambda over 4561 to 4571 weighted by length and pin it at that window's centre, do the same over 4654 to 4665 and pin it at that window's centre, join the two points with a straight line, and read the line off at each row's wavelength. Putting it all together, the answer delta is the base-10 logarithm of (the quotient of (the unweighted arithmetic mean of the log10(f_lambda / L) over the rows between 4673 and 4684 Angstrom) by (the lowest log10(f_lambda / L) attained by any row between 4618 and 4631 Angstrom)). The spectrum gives -0.5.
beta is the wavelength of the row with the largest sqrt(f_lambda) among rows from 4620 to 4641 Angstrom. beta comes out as 4623.11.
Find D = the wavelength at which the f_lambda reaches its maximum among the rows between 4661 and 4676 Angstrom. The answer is 4672.33 Angstrom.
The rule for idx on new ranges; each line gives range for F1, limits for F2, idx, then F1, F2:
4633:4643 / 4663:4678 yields 0.7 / 0.085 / 0.061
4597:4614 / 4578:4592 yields 1.3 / 0.053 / 0.071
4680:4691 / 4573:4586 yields 0.6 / 0.183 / 0.104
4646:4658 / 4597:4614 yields 0.7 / 0.081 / 0.053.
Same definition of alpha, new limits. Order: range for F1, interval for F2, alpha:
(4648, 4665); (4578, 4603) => 0.044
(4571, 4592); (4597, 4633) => 0.029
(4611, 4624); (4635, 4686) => 0.089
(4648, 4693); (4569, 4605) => 0.060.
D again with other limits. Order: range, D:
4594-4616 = 4606.11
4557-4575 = 4559.68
